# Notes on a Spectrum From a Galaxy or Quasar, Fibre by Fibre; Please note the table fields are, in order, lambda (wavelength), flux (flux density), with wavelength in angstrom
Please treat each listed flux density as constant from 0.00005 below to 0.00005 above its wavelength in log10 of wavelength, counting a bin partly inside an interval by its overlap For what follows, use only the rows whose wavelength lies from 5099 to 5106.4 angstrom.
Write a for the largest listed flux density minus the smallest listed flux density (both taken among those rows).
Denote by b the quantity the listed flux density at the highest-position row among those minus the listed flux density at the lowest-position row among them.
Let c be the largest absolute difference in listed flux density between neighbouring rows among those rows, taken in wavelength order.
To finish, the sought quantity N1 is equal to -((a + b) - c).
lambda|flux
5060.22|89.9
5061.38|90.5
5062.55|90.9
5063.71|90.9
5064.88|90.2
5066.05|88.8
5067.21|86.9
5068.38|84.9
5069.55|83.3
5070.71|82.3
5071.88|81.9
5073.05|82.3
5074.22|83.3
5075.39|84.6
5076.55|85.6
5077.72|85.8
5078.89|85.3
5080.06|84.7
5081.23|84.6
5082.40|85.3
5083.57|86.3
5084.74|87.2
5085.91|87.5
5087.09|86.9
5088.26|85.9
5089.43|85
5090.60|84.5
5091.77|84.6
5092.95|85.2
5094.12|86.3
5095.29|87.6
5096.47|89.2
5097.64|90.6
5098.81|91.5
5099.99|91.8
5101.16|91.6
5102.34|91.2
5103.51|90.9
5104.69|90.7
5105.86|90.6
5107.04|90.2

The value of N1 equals 0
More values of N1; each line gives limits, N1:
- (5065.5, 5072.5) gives 2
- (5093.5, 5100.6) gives -9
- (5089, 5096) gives -4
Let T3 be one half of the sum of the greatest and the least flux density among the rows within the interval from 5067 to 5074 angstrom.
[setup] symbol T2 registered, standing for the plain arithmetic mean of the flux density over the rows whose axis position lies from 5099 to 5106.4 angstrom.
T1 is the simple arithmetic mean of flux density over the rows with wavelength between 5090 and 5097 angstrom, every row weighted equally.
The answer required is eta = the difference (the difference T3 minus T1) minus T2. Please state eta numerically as -93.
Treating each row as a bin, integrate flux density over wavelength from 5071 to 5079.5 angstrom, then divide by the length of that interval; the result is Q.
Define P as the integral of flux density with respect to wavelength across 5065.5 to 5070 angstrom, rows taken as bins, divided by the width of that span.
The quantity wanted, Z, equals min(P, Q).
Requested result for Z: 84.0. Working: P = 86.0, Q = 84.0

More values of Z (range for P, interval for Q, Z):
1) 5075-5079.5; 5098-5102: 85.5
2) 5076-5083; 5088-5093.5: 85.0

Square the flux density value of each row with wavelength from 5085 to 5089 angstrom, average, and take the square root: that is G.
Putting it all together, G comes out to 86.8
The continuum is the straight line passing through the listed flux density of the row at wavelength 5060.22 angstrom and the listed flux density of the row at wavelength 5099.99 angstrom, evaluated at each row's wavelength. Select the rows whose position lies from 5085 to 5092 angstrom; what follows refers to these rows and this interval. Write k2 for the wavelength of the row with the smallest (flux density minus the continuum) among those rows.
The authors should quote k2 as 5090.60 angstrom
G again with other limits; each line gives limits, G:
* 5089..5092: 84.7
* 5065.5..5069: 86.9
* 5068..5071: 83.5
